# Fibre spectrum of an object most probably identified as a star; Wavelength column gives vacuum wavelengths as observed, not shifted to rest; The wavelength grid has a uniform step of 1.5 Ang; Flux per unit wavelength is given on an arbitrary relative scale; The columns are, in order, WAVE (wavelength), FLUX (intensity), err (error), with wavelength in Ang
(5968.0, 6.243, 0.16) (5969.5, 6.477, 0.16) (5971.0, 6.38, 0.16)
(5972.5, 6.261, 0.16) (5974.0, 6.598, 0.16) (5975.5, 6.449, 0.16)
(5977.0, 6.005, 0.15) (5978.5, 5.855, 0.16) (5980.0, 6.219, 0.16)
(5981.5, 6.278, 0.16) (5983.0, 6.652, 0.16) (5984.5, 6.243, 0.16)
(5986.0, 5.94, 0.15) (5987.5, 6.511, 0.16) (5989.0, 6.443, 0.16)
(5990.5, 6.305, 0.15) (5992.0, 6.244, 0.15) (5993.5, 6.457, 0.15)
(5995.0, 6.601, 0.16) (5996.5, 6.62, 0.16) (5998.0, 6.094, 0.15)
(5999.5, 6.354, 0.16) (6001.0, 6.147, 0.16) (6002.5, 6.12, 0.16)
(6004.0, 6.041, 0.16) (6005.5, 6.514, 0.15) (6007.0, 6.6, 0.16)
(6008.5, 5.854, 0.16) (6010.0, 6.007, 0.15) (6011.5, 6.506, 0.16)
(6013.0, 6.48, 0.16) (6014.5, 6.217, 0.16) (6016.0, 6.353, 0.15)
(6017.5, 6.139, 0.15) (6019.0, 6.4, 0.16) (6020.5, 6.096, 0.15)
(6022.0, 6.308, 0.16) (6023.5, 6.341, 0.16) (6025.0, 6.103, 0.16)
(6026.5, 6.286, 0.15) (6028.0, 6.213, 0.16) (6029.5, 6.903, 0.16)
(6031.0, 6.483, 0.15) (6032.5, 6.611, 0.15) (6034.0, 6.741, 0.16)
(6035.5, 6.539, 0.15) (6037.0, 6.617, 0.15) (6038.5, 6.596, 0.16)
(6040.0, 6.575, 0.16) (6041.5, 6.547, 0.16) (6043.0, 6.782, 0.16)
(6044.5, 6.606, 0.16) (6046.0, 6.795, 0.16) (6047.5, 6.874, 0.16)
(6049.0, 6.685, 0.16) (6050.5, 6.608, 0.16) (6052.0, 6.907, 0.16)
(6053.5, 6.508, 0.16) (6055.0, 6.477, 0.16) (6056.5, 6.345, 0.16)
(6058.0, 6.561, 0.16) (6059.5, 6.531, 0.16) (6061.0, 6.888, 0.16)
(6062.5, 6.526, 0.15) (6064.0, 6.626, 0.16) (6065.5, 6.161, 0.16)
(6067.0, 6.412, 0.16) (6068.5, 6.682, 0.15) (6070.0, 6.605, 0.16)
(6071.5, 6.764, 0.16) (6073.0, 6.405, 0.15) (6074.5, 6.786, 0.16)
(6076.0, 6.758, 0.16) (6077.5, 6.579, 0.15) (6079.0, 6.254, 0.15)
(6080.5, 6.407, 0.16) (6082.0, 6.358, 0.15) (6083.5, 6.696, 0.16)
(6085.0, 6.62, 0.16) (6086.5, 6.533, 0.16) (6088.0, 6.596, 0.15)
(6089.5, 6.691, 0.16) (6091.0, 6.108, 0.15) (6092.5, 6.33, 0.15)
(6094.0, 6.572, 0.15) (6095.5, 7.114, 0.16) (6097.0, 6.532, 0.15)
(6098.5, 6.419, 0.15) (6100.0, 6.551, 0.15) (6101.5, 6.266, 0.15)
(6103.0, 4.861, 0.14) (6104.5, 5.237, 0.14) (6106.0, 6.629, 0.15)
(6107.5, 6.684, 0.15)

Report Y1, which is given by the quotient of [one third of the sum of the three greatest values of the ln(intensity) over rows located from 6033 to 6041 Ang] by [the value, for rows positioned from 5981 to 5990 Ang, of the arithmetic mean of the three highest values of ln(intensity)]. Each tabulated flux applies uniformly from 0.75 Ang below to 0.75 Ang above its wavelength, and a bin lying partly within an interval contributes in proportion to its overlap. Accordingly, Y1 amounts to 1.01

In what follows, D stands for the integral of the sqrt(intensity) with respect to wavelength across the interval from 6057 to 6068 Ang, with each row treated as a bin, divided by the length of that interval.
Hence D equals 2.55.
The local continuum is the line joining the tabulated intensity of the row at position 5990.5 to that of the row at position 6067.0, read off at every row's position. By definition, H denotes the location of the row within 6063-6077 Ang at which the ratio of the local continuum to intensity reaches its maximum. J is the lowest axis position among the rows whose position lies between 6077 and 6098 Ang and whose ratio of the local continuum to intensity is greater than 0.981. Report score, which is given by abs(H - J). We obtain 13.5 Ang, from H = 6065.5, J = 6079.0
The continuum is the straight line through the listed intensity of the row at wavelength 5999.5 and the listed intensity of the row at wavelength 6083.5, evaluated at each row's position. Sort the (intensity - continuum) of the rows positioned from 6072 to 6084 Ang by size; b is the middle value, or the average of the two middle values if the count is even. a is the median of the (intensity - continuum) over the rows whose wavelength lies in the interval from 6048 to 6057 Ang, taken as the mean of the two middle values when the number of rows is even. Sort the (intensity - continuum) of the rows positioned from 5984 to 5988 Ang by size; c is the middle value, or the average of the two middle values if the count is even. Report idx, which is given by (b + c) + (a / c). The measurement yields 0.0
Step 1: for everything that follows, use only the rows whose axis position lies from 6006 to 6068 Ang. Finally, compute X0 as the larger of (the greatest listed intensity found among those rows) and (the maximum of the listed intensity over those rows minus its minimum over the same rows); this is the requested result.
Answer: 6.91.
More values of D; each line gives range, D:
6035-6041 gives 2.57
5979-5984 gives 2.52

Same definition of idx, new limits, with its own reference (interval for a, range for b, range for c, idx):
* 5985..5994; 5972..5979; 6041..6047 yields 0.5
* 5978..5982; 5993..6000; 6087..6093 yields 0.1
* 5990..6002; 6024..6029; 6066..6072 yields -1.4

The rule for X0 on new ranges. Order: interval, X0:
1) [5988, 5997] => 6.62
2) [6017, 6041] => 6.90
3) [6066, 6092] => 6.79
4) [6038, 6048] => 6.87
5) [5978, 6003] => 6.65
